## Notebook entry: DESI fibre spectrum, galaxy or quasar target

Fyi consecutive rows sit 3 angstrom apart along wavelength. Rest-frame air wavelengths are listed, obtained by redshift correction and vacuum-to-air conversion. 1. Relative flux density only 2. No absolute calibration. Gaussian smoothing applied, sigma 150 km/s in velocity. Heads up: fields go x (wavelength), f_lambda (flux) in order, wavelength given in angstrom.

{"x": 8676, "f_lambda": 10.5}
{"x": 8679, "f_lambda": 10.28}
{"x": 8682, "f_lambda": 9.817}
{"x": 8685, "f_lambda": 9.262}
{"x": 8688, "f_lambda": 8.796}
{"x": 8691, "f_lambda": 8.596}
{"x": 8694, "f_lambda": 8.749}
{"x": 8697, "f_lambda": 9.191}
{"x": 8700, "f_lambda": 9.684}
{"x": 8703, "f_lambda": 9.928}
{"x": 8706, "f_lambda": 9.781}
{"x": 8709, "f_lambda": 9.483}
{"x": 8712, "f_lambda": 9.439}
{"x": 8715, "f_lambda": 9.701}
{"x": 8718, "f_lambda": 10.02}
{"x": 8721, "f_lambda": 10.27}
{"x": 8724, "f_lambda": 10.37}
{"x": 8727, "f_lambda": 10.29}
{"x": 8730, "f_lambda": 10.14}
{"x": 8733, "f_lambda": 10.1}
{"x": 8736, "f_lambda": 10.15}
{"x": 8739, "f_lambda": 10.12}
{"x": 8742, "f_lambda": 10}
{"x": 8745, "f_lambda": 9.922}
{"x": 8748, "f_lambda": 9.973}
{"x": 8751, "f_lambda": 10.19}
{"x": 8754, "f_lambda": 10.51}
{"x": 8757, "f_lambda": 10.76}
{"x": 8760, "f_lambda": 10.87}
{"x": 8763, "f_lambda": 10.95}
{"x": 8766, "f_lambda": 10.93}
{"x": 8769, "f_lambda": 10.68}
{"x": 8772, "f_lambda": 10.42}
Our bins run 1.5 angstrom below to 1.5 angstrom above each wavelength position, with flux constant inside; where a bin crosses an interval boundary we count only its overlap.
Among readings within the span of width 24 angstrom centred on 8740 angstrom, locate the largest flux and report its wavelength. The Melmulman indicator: 8751 angstrom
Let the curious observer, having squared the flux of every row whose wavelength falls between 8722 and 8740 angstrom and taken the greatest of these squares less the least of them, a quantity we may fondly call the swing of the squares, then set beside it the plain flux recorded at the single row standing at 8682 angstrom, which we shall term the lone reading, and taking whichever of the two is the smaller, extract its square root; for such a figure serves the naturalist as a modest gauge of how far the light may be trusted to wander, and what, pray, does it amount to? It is 2.4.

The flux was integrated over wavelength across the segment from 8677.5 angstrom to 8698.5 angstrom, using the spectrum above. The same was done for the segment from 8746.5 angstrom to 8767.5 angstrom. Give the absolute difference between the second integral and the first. 28.5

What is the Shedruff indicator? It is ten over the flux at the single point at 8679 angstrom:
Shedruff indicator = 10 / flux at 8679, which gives 0.973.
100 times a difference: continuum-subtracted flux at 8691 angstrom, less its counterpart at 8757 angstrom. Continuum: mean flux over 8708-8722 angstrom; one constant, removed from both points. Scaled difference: -216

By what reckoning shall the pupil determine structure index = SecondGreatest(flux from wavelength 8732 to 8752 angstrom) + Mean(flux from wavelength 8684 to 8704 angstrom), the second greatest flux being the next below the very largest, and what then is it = 19.3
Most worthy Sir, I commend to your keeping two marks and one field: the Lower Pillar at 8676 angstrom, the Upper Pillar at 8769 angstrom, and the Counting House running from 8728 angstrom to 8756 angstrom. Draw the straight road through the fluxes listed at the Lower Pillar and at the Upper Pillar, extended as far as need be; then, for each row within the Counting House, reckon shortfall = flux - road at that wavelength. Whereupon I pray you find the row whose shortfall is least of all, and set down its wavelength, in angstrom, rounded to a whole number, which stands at 8745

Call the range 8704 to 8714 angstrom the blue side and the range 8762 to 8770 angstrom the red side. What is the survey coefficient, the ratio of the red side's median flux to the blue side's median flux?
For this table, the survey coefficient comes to 1.15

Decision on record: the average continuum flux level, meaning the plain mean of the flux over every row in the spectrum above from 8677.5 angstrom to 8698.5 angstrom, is 9.2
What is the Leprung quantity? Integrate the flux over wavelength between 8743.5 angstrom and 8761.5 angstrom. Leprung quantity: 187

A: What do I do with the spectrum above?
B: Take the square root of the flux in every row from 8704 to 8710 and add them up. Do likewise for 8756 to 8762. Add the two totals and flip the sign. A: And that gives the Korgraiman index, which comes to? -12.8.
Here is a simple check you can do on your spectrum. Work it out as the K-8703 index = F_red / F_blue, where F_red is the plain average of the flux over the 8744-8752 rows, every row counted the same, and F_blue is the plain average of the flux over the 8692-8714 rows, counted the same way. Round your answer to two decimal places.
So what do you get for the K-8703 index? 1.06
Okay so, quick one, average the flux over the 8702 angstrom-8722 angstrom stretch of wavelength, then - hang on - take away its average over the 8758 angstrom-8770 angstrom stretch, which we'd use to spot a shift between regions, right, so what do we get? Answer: -1.1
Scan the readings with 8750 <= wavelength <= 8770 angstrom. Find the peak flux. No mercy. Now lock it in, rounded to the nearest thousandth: 10.950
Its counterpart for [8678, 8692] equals 10.280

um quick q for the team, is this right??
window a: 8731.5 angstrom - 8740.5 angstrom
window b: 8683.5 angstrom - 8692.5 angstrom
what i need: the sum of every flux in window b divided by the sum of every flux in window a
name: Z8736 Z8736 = 0.88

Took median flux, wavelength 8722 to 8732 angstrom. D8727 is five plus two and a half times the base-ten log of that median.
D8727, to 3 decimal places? 7.531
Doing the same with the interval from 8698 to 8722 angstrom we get 7.472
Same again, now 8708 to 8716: 7.442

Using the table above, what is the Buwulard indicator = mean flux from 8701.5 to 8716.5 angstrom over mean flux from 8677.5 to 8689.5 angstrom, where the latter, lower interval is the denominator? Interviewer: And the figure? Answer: 1.01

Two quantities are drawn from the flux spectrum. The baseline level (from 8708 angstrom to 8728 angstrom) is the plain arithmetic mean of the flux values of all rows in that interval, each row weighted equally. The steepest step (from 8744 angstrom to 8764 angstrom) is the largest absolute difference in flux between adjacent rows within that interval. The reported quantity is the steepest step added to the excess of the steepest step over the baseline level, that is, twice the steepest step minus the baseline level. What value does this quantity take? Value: -9.3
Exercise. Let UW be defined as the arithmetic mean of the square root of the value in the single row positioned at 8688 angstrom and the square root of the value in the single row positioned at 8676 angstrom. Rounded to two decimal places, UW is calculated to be 3.10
